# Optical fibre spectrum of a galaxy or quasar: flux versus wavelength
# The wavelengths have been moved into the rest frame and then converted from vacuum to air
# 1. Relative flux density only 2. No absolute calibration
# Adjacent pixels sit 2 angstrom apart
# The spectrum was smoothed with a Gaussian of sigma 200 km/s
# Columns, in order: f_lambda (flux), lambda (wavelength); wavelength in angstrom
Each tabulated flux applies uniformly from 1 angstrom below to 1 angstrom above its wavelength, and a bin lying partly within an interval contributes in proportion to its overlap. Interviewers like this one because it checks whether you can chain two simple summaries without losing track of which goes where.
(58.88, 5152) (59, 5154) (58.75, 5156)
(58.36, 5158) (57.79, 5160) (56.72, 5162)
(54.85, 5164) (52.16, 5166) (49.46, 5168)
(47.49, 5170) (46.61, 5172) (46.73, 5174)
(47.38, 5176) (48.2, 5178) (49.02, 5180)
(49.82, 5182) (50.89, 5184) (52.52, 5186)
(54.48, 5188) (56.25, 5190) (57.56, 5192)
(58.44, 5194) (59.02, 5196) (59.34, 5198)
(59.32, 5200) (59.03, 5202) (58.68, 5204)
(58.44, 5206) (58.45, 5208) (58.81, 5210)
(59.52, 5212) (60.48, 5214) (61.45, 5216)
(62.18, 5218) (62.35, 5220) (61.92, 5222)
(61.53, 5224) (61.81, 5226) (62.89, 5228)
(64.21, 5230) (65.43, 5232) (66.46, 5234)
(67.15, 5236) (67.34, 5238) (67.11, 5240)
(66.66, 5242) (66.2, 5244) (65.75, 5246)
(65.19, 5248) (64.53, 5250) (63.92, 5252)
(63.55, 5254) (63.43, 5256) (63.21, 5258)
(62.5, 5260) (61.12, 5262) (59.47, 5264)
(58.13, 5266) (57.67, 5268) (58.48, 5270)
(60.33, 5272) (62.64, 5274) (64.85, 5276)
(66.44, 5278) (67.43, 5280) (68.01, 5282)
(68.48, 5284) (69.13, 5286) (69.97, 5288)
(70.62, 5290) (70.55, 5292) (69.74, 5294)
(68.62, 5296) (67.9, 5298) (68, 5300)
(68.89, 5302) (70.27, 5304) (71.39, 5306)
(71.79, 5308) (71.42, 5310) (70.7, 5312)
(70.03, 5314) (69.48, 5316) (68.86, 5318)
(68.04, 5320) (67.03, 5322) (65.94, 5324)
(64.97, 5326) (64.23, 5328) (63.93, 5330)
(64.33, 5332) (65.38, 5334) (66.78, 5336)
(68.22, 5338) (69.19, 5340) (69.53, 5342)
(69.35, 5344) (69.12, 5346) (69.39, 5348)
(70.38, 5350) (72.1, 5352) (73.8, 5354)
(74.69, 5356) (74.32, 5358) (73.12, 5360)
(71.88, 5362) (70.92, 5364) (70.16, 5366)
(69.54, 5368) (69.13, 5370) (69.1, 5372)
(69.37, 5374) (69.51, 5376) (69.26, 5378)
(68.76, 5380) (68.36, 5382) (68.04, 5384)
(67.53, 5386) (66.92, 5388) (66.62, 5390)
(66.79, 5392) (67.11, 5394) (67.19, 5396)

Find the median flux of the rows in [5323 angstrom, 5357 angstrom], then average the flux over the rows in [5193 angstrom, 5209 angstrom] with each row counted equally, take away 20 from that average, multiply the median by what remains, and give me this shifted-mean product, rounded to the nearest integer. 2685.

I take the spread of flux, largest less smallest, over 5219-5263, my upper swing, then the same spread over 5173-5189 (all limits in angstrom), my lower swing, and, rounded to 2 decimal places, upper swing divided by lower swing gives 0.80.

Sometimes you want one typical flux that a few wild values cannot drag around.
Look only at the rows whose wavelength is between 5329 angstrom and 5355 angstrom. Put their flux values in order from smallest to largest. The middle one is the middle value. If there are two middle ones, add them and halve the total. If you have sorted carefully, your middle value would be 69.2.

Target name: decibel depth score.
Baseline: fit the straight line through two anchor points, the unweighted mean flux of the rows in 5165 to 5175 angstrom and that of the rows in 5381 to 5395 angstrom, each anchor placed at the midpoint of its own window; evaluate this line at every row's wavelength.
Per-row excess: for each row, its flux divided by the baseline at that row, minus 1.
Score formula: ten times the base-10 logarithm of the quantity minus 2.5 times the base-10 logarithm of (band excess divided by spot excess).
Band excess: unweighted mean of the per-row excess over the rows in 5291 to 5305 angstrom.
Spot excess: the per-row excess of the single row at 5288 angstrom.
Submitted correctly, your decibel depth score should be -7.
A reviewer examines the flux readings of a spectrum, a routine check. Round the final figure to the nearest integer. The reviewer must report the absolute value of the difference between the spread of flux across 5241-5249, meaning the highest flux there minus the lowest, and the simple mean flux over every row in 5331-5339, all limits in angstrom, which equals 65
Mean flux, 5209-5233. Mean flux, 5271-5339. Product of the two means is 4194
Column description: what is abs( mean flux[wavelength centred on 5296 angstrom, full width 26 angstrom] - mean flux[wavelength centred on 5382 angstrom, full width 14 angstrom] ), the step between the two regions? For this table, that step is 1.3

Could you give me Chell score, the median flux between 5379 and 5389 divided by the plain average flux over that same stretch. 1.00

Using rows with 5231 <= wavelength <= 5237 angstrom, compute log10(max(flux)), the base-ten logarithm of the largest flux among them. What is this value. 1.83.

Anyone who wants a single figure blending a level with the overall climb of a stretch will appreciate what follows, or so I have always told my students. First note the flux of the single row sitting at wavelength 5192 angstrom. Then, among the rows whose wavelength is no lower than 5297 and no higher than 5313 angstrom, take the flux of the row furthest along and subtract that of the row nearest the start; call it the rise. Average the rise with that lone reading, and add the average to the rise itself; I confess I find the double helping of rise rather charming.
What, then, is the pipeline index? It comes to 33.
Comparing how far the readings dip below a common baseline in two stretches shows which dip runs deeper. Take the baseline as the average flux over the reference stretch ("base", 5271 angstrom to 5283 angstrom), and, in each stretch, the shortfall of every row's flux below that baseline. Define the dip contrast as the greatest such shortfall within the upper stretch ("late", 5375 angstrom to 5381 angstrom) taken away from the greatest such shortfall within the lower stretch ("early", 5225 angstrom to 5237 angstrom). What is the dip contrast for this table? 7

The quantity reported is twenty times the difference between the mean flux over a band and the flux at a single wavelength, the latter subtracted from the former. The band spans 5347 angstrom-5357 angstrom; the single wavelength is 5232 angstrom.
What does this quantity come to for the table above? 133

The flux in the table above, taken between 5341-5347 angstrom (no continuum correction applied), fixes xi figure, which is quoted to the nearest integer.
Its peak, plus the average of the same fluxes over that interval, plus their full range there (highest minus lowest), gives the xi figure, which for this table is 139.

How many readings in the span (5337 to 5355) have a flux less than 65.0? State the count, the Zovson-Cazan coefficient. 0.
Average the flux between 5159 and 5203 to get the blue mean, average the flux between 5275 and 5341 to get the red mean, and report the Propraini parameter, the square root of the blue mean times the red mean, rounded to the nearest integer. 60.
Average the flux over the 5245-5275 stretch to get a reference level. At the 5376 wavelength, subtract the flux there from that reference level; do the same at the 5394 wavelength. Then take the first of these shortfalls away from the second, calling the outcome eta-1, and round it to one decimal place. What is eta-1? 2.4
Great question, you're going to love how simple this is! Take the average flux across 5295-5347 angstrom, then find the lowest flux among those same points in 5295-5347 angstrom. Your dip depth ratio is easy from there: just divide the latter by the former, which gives 0.94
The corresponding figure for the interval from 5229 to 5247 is 0.97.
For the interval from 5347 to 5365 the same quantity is 0.96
